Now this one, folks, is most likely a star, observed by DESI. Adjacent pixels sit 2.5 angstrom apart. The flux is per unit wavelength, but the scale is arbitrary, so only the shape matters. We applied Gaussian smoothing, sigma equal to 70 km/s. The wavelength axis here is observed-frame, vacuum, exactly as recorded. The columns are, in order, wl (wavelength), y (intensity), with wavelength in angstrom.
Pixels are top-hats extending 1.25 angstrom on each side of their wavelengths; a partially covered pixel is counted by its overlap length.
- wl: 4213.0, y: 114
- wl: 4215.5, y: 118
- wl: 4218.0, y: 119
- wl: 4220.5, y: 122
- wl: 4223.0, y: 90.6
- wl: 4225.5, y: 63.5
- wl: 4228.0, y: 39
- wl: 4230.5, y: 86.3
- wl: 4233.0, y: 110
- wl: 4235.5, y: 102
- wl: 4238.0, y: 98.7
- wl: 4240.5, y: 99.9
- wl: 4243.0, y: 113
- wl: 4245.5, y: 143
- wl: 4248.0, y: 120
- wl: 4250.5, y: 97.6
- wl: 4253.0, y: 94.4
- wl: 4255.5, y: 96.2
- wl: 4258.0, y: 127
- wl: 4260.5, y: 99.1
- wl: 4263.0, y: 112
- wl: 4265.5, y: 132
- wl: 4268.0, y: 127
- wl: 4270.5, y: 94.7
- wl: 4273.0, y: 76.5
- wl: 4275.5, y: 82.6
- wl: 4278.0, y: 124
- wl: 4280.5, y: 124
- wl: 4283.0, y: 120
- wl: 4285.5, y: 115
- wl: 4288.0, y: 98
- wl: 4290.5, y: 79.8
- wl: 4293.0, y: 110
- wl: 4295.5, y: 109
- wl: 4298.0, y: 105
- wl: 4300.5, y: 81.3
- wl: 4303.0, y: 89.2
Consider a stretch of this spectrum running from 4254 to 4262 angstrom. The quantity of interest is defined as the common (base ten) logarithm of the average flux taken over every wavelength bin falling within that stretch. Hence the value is 2.03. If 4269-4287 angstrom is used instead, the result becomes 2.02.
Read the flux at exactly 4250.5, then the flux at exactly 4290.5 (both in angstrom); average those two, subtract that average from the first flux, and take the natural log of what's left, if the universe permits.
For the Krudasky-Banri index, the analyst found 2.2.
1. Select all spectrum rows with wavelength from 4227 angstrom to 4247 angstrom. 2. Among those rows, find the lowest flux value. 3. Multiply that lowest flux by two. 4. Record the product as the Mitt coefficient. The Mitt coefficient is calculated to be 78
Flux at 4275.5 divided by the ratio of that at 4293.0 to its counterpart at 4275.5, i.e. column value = 62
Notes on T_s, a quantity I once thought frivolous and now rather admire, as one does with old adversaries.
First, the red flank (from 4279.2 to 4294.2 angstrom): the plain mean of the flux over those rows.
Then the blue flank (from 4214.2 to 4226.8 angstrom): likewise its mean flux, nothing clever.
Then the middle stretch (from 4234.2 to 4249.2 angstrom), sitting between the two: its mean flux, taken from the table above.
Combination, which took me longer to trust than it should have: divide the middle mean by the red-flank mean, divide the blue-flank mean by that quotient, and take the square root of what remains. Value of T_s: 9.9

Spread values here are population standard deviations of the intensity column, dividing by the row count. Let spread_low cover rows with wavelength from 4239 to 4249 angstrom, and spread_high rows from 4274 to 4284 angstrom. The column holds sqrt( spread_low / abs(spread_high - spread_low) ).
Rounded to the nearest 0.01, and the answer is 2.95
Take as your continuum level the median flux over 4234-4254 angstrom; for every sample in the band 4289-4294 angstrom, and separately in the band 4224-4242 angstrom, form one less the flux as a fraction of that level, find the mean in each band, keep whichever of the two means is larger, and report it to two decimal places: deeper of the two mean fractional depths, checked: 0.15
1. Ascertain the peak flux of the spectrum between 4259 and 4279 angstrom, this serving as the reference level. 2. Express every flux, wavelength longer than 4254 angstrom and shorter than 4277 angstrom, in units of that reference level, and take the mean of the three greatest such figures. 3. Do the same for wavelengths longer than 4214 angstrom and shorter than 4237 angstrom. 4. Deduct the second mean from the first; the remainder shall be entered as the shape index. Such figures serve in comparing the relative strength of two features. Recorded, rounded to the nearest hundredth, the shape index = 0.07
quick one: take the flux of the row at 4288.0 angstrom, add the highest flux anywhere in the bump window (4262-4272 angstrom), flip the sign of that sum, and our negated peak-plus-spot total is -230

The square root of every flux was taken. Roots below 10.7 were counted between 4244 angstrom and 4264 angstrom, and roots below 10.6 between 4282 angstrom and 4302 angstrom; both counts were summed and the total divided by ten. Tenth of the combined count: 1.10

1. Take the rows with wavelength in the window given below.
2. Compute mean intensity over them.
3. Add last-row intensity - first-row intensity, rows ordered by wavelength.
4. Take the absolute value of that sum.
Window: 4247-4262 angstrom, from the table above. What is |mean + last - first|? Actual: 85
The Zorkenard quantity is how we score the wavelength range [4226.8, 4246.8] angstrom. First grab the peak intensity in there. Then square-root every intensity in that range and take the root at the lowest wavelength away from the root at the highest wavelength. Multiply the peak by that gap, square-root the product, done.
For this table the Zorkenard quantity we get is 29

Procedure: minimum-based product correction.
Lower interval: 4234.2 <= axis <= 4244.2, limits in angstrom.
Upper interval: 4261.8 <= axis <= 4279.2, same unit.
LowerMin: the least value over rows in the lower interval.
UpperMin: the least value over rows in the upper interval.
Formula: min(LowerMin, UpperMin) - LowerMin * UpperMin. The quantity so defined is -7474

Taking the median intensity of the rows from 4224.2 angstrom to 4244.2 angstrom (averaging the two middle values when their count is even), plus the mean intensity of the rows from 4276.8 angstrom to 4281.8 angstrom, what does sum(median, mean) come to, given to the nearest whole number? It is 223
